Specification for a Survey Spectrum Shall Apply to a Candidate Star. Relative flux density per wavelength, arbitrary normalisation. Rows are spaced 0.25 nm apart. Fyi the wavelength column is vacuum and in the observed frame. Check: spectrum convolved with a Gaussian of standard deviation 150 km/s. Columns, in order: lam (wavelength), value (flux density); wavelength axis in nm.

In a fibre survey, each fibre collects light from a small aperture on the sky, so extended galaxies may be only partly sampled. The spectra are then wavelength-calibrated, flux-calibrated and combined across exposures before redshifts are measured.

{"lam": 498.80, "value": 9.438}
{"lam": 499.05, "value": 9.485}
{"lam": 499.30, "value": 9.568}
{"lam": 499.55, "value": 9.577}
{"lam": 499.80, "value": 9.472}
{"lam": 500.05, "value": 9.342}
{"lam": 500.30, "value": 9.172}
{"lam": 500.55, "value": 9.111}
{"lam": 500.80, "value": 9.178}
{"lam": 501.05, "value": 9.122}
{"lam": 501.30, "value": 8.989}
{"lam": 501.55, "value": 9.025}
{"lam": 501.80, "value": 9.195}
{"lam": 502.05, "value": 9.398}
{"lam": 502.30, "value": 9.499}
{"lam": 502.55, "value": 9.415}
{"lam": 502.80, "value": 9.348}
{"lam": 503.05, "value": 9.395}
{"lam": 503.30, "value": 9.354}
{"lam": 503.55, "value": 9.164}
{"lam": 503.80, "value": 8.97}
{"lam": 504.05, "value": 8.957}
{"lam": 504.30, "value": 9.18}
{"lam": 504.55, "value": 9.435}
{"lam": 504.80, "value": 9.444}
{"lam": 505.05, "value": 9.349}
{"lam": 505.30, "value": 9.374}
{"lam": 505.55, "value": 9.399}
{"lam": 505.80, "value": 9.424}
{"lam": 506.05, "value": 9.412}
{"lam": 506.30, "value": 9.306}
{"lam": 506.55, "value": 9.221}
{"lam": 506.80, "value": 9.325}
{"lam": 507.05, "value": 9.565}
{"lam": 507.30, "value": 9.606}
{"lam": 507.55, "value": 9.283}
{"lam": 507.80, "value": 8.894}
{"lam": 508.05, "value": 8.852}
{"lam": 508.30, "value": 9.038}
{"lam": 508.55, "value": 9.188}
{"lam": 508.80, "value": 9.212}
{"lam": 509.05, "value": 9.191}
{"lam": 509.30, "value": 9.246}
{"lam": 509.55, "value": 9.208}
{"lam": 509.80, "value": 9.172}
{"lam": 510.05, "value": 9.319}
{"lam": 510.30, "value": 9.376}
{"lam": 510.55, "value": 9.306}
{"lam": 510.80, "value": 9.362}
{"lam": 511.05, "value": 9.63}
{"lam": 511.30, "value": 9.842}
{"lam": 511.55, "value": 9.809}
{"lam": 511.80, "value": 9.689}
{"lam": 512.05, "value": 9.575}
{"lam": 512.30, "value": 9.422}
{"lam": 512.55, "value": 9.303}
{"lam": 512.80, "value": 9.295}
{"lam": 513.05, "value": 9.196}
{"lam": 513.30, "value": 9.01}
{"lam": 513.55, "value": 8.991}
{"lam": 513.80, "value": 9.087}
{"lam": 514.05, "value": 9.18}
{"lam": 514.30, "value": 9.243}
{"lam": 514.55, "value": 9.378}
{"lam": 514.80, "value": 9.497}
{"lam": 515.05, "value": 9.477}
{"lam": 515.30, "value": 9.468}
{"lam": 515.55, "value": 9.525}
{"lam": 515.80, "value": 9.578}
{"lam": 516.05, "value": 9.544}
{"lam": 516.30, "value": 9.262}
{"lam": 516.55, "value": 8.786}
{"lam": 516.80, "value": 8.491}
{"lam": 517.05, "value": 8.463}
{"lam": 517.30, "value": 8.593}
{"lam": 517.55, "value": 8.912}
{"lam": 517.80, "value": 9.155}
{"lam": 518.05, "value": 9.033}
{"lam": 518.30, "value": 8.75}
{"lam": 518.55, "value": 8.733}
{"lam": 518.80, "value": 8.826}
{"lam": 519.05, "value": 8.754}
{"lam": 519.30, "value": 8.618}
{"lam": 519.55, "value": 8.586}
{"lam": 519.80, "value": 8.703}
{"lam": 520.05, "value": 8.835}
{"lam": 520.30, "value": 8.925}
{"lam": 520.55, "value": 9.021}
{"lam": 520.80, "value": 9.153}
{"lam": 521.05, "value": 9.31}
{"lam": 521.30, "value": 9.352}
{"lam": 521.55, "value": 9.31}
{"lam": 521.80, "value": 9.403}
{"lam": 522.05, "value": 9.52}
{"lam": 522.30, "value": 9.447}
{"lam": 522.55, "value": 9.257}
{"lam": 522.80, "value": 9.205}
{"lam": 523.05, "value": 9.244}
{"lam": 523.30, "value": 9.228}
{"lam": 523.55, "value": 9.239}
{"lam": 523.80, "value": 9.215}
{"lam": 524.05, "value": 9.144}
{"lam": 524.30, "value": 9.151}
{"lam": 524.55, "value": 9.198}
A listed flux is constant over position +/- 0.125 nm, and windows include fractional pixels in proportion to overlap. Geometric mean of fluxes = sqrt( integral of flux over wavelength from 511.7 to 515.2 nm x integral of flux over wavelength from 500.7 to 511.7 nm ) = 57.7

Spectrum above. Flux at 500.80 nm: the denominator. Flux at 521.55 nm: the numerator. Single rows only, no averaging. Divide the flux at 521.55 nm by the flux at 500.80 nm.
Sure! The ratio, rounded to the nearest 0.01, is 1.01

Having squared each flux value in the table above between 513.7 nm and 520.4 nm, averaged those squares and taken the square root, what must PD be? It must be 9.02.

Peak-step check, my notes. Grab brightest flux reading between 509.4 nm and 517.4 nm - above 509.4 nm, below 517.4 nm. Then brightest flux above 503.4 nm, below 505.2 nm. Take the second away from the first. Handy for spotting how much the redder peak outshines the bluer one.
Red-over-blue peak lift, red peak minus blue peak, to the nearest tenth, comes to 0.4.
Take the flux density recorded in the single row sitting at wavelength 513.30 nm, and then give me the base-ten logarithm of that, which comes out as 0.955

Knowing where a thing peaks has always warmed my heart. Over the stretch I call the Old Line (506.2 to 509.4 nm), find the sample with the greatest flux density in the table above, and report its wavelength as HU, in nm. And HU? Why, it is 507.30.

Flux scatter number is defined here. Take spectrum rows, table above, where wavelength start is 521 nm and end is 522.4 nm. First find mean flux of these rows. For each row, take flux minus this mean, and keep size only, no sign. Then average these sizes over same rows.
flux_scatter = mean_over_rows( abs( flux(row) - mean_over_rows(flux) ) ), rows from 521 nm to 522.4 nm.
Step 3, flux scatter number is 0.066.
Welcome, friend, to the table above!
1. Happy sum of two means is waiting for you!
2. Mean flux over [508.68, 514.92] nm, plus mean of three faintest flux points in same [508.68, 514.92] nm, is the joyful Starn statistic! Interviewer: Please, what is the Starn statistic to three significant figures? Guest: 18.4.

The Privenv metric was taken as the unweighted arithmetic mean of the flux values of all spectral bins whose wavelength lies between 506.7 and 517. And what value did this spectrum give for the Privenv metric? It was 9.30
